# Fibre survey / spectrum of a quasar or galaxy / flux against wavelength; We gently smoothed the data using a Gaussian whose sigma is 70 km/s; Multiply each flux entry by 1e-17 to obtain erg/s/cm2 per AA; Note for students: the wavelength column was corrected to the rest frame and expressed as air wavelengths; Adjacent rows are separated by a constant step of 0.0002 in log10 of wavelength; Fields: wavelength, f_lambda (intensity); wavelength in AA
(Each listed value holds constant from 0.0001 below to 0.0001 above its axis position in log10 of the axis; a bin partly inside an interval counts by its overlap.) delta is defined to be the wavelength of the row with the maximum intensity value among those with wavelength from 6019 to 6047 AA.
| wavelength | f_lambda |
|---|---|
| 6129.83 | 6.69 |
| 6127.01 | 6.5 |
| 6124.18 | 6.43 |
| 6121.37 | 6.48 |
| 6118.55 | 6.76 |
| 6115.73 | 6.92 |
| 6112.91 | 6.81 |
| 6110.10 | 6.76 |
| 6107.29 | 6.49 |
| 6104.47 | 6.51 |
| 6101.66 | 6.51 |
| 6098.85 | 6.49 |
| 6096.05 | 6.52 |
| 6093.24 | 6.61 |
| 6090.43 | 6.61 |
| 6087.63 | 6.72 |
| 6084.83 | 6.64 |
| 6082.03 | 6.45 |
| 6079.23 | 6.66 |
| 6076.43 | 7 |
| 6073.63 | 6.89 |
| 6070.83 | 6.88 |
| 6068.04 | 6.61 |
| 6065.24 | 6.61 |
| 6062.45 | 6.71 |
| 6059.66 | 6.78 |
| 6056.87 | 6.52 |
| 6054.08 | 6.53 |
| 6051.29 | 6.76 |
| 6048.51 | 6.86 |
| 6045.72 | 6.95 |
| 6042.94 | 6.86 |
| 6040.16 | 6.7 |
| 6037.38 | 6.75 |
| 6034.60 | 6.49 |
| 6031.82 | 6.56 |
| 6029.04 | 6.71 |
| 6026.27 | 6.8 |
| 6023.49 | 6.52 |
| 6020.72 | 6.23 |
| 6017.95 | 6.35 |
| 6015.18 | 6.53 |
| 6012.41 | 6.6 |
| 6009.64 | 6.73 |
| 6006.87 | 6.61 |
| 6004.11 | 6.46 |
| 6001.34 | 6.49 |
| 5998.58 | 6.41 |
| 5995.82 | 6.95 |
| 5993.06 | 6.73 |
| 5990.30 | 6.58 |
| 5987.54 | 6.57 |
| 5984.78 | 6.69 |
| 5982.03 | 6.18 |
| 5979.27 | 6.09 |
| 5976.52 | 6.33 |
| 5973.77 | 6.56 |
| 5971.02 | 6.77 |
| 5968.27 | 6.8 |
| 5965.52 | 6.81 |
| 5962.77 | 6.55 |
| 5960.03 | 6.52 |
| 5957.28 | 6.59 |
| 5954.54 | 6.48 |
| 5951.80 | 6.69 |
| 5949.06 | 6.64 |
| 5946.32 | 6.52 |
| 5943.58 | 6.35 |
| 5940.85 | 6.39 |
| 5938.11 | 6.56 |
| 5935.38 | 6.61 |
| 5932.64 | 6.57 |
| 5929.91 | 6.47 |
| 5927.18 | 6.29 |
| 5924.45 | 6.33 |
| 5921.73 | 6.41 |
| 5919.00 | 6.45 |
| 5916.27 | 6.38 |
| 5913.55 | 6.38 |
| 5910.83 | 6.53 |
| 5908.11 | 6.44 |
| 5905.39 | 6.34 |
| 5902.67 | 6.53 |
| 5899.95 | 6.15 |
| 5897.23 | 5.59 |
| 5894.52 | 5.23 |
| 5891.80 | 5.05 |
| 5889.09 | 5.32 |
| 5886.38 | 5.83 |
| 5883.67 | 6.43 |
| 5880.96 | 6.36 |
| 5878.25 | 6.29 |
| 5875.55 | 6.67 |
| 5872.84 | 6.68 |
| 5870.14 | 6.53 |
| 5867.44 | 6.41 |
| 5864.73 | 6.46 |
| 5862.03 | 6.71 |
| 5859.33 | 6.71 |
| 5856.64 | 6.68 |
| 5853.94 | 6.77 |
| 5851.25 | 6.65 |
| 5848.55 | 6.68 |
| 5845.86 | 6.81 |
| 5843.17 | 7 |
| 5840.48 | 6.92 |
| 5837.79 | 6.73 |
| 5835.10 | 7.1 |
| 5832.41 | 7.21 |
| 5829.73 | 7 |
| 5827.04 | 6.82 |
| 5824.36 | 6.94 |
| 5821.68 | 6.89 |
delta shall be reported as 6045.72 AA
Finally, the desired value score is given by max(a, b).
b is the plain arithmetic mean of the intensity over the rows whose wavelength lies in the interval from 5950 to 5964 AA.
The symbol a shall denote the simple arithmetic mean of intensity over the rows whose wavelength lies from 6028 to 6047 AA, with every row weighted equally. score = 6.72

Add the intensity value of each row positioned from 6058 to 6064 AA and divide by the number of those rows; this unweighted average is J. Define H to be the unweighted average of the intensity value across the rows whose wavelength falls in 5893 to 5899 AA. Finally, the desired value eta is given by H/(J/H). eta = 4.34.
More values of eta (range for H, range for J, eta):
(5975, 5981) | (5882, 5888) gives 6.29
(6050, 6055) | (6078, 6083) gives 6.74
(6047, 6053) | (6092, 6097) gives 7.06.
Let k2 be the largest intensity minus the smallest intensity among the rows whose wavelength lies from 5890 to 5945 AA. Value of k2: 1.56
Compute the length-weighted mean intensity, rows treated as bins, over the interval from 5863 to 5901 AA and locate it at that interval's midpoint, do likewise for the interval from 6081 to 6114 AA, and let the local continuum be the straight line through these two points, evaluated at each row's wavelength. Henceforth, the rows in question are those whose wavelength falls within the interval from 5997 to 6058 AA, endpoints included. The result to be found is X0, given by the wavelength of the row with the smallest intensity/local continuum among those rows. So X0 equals 6020.72 AA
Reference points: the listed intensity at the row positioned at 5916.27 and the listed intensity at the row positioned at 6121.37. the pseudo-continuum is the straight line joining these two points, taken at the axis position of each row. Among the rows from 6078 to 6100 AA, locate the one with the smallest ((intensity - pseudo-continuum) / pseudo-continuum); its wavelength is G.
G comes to 6082.03 AA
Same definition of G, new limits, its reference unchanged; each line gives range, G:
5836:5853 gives 5851.25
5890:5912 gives 5891.80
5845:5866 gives 5864.73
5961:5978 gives 5976.52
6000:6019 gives 6017.95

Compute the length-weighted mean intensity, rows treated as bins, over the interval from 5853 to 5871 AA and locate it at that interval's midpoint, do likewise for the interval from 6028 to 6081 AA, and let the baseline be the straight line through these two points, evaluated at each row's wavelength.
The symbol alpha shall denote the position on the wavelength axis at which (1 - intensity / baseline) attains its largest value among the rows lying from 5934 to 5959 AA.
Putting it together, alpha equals 5943.58 AA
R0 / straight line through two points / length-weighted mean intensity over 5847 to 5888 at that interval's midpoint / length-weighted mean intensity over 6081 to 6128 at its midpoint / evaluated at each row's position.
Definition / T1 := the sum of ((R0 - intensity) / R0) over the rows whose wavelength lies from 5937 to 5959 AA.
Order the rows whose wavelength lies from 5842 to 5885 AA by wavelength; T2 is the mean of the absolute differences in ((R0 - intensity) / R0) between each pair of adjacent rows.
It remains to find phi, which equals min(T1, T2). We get 0.02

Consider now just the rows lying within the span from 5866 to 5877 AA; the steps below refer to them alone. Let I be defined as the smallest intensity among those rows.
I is 6.41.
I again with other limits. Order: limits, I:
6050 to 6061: 6.52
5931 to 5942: 6.39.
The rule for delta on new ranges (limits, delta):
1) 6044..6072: 6045.72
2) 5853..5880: 5853.94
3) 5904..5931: 5910.83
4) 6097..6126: 6115.73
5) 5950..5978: 5965.52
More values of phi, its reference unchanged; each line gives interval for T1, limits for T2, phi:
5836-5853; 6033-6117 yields -0.27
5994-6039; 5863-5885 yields -0.01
